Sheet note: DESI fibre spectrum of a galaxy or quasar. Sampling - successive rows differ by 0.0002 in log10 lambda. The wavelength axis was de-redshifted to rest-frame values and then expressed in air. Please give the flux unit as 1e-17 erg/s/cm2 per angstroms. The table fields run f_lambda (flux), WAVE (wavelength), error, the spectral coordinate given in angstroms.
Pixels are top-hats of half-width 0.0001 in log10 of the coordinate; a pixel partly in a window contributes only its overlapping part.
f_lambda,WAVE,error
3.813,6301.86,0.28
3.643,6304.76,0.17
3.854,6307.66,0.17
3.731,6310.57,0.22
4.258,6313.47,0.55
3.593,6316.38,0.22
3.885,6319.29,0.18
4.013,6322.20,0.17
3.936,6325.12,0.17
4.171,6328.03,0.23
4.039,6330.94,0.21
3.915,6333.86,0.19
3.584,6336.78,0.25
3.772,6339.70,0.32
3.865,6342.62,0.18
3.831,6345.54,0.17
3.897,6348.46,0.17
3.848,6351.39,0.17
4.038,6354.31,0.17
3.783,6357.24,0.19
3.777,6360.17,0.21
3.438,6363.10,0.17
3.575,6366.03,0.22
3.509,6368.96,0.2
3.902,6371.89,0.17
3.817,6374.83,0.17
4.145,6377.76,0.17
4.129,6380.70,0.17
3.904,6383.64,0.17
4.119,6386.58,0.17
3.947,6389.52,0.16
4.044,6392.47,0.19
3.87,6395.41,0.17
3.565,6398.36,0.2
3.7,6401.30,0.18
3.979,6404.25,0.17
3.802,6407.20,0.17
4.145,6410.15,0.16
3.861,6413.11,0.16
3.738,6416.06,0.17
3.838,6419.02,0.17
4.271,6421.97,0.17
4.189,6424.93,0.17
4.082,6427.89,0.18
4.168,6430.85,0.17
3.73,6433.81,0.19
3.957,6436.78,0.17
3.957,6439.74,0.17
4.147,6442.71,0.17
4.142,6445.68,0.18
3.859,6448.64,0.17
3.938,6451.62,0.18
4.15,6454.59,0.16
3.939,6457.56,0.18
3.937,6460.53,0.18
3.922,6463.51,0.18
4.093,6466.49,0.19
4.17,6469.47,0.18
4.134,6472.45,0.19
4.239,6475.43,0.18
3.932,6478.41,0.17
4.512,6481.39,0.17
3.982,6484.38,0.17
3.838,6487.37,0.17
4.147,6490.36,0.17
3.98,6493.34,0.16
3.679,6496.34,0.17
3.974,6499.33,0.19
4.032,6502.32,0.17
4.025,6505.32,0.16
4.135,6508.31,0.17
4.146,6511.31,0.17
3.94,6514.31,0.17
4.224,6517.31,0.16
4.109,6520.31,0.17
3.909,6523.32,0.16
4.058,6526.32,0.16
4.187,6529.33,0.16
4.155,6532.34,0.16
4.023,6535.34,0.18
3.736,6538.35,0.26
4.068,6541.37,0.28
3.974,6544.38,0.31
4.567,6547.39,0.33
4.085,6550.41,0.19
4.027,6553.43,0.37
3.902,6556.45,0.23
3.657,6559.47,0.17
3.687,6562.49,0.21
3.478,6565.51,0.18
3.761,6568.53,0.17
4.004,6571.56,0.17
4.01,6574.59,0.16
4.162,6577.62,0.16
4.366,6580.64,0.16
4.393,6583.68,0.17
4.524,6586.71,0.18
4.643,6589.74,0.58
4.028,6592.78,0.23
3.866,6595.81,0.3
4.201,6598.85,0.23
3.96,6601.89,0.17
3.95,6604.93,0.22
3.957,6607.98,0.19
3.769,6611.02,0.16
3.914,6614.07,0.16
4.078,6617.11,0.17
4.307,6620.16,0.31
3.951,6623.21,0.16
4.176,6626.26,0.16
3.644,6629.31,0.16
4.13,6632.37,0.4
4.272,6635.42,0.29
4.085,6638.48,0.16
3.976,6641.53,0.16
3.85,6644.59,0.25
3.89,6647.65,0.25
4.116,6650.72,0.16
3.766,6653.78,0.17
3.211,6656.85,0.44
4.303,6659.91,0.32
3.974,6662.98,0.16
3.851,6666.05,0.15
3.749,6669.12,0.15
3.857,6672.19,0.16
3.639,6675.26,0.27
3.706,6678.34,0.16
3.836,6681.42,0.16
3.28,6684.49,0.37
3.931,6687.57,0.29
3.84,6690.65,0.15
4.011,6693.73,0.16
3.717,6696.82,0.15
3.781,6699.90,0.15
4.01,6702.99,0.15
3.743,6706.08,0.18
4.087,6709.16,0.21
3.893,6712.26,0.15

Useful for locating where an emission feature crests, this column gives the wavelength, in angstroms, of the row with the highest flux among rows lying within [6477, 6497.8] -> 6481.39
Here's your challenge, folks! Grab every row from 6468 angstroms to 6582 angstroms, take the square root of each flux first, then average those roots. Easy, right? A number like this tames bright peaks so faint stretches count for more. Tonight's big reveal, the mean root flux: 2.006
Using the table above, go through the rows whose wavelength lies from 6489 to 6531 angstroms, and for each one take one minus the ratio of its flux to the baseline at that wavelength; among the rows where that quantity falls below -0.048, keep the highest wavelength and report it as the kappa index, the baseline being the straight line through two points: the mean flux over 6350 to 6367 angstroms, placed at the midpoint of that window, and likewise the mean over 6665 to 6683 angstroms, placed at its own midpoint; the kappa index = 6529.33 angstroms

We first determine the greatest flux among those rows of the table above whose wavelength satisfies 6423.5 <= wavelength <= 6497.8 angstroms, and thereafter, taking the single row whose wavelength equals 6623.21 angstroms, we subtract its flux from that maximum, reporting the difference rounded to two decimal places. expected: 0.56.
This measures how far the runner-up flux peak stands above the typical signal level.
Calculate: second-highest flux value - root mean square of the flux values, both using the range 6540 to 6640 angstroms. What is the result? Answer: 0.51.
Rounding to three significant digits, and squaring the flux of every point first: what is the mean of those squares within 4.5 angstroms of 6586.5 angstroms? 20.4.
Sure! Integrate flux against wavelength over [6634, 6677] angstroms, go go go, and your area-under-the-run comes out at 167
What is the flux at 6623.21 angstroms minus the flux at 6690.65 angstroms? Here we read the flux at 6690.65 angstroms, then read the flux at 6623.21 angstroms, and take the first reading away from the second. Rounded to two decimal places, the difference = 0.11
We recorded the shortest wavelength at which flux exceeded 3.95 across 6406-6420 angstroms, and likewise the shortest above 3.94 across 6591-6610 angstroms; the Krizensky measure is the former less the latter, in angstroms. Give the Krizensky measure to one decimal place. -182.6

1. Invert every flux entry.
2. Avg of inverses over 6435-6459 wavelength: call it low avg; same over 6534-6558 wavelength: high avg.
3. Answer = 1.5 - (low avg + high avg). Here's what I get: 1.00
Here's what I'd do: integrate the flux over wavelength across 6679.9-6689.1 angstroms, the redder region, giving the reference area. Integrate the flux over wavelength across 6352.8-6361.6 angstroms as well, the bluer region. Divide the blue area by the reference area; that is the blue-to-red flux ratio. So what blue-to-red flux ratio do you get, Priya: 1.00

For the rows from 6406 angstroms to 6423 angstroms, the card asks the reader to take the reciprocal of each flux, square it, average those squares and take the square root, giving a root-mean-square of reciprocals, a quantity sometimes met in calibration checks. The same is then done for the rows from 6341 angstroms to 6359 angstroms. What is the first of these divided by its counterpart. 0.99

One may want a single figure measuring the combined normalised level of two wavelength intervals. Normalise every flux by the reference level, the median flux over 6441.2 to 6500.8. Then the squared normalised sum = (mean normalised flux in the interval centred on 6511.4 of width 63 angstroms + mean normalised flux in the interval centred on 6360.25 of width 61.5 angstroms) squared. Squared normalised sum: 3.93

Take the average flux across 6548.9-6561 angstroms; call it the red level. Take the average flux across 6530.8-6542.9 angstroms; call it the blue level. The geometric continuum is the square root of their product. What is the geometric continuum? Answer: 3.96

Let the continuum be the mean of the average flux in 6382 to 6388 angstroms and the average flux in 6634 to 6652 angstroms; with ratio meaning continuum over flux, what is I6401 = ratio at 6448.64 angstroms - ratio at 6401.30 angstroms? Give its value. -0.04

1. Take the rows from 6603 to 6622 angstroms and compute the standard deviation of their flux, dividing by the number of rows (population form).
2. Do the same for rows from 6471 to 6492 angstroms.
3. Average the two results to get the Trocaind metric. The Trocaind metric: 0.19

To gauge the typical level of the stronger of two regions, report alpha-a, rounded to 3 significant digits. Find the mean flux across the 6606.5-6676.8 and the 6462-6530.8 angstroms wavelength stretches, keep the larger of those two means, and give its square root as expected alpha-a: 2.01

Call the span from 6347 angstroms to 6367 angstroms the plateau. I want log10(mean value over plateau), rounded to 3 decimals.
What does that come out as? 0.576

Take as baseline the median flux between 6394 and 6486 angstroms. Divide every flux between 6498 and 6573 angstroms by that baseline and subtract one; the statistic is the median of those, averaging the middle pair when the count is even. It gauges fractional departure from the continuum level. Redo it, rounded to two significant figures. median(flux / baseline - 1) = 0.017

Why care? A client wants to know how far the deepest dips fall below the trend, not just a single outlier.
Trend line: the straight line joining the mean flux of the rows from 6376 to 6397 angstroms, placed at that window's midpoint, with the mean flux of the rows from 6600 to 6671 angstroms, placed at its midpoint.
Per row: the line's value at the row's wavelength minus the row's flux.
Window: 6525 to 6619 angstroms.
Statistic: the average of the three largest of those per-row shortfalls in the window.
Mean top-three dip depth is 0.36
